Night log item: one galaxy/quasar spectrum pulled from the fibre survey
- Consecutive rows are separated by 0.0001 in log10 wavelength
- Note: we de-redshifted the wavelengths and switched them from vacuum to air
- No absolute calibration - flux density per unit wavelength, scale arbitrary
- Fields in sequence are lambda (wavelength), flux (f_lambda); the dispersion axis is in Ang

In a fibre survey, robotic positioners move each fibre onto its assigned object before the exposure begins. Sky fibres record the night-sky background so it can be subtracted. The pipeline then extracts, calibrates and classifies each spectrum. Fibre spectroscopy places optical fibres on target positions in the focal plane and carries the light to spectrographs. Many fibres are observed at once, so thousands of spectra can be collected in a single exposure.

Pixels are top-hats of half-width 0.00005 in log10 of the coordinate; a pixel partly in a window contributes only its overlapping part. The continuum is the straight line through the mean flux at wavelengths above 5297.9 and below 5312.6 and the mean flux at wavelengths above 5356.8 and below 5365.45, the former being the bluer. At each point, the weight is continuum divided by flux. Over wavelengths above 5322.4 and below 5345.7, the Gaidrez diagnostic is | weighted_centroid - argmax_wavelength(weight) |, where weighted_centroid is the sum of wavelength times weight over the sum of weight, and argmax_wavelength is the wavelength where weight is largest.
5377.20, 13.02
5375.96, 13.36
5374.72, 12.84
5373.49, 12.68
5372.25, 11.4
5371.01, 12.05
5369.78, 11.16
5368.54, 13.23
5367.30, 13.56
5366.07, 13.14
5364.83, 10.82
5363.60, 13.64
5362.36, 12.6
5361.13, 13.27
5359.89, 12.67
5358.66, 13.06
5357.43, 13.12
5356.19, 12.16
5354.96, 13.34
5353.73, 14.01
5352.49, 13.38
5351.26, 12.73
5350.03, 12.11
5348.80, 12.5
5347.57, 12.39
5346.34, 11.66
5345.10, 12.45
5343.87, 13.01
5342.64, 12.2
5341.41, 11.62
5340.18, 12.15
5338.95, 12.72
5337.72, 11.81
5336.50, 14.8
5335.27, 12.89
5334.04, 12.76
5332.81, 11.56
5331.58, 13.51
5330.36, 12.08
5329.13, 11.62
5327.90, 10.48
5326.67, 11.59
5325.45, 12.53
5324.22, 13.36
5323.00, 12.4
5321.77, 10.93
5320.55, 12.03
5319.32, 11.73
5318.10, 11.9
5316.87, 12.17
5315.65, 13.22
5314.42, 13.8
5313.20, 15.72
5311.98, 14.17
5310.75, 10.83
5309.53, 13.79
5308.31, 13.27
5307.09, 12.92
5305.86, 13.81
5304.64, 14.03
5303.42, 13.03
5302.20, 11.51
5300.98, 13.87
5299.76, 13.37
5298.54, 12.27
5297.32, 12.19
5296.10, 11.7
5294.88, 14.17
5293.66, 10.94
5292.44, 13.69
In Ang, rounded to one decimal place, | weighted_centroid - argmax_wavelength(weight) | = 6.1 Ang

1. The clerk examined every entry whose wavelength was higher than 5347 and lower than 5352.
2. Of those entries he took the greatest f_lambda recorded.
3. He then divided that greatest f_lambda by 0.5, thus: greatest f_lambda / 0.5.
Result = 25.5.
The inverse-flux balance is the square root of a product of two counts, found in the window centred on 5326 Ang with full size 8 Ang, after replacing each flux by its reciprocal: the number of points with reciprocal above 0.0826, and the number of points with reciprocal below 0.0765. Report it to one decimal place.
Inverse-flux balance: 1.7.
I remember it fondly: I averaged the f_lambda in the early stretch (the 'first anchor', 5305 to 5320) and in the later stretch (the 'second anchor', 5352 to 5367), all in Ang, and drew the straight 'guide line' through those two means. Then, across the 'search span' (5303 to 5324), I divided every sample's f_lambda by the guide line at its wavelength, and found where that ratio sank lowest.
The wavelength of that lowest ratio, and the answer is 5310.75 Ang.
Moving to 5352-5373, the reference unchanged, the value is 5364.83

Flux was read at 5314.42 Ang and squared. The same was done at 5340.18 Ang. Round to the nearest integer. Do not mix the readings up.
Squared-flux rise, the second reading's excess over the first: -43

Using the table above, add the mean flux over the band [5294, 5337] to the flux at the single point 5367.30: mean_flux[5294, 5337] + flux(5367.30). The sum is 26.3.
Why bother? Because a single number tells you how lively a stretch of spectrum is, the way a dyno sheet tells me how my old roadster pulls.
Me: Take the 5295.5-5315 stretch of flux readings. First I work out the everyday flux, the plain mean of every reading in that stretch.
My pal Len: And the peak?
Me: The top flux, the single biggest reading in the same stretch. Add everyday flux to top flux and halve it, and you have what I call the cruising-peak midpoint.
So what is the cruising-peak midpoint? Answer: 14.4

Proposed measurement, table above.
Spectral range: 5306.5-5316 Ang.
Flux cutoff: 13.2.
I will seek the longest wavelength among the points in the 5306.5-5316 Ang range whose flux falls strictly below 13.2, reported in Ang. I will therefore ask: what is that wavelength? 5310.75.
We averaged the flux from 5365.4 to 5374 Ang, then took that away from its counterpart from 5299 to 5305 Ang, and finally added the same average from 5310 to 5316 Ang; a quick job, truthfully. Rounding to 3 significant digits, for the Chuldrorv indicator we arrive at 14.2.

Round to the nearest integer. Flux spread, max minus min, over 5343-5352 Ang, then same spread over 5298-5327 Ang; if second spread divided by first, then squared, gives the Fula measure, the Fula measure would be 13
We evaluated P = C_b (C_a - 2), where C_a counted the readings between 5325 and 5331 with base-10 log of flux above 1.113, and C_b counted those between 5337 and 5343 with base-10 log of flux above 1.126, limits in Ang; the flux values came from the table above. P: 0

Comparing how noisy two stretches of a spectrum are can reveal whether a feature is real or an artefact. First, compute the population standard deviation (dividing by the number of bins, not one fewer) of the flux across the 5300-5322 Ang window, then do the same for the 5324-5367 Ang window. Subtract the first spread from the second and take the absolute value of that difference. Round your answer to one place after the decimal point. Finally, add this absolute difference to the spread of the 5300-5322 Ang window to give 1.6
